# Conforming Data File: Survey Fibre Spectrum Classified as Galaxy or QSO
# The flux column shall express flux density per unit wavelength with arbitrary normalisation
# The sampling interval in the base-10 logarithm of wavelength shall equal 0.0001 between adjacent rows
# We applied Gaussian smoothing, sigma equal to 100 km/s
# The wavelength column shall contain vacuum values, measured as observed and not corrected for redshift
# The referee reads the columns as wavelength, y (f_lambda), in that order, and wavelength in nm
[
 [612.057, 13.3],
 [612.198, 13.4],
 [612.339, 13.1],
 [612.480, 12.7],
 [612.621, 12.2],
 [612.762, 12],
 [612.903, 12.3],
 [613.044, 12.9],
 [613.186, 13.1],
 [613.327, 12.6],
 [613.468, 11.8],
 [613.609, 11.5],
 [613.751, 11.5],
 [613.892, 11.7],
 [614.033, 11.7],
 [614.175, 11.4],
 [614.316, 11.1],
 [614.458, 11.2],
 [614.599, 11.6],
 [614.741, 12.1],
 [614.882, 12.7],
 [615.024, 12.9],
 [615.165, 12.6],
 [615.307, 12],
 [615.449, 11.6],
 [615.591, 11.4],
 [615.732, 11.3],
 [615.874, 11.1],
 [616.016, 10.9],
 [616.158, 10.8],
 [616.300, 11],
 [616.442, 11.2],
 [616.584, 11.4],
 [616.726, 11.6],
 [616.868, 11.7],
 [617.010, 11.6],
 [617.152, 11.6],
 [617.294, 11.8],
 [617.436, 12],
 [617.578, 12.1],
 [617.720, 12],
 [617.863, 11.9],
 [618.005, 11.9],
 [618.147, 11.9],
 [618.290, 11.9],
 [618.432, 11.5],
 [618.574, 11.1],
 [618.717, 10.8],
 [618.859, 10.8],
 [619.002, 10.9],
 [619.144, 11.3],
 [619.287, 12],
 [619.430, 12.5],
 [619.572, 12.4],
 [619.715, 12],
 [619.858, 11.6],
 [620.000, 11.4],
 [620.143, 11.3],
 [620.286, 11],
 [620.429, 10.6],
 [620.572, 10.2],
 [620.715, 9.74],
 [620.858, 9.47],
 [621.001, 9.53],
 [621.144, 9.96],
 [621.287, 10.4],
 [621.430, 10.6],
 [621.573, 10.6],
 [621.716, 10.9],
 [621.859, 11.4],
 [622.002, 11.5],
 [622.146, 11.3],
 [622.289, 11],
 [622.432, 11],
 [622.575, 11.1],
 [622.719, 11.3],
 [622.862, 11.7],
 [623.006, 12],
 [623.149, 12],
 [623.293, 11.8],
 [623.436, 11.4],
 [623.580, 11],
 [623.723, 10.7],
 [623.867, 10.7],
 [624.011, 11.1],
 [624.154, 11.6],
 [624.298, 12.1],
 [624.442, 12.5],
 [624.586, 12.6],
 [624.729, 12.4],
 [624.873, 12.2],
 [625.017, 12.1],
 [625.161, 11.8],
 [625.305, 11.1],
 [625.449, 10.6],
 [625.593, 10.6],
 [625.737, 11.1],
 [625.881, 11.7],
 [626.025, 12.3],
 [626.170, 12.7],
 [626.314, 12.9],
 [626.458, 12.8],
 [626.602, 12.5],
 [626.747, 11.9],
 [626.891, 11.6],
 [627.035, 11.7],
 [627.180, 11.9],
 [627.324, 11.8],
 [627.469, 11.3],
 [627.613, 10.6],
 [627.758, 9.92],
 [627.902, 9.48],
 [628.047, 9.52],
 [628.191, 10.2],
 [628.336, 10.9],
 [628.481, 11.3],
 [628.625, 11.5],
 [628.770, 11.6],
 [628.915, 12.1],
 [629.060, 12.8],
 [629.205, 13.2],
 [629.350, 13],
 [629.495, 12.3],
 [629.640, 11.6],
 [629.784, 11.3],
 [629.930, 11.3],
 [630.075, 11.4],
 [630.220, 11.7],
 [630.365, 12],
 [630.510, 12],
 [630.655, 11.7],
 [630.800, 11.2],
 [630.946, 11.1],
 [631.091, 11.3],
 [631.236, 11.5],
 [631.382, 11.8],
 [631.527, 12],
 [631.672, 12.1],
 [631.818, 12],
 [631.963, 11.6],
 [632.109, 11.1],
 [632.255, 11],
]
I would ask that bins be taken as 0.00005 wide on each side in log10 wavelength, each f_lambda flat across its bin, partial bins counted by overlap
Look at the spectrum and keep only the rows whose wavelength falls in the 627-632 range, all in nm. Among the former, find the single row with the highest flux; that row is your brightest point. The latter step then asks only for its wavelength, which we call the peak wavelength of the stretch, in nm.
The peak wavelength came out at 629.205 nm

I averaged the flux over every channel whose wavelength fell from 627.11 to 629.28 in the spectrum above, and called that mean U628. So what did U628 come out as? 11.2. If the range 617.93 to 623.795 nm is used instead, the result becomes 11.2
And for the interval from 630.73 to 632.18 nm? 11.6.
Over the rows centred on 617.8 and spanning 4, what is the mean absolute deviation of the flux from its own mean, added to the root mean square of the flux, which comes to 12.0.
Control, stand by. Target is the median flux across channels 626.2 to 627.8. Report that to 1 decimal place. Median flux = 11.8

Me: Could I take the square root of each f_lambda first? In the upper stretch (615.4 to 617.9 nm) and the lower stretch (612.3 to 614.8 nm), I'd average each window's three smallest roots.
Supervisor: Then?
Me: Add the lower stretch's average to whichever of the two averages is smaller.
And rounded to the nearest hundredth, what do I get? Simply 6.65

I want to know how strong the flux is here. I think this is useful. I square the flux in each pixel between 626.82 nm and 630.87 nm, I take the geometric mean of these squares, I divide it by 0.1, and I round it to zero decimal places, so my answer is 1305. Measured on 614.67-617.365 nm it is 1353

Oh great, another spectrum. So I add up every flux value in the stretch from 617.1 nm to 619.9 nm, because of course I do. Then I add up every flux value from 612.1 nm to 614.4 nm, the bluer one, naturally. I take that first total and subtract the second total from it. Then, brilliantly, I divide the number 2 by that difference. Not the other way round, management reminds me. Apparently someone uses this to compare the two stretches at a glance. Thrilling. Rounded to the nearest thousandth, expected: 0.051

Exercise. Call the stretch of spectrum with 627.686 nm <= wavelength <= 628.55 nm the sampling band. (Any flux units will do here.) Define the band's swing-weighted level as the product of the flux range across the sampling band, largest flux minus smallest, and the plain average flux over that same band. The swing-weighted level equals 19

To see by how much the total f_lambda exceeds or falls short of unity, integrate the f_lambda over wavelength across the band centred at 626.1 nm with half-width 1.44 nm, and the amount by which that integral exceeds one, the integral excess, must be 33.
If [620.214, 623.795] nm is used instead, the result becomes 38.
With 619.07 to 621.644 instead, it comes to 27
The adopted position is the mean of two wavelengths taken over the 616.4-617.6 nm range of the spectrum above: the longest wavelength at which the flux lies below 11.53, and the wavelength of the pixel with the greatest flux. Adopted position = 617.08 nm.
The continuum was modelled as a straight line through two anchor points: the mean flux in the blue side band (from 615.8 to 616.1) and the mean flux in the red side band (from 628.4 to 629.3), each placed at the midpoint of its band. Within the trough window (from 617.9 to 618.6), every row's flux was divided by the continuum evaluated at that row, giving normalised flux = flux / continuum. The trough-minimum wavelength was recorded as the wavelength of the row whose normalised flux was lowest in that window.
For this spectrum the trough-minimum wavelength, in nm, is 618.574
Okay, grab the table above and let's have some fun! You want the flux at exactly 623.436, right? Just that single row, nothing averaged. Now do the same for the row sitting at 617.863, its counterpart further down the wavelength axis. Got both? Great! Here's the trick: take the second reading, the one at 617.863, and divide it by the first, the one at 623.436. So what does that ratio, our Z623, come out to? 1.04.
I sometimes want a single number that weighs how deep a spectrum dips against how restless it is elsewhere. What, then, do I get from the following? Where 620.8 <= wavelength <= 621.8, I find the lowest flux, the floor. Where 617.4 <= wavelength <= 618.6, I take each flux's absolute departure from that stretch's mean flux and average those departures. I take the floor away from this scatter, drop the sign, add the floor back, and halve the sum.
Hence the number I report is 9.4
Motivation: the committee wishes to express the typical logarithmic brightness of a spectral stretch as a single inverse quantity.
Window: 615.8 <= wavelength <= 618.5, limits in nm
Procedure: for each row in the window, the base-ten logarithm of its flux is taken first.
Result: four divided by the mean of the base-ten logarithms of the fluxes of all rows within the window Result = 3.76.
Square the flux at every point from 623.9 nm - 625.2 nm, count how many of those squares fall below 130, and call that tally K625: 1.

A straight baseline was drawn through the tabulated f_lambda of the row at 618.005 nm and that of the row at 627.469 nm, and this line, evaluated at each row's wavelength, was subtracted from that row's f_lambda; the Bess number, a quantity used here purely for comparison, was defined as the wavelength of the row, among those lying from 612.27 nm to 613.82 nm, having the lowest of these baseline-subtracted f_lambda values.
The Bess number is 613.609 nm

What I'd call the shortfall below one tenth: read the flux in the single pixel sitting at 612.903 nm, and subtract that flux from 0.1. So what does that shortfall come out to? -12.20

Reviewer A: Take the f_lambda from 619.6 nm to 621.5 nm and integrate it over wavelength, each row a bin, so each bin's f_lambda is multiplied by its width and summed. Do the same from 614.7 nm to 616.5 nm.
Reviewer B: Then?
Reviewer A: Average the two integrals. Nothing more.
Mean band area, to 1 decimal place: 20.6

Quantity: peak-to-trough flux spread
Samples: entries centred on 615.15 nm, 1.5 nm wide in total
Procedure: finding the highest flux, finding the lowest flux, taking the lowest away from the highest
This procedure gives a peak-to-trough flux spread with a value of 1.8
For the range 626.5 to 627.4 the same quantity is 0.9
